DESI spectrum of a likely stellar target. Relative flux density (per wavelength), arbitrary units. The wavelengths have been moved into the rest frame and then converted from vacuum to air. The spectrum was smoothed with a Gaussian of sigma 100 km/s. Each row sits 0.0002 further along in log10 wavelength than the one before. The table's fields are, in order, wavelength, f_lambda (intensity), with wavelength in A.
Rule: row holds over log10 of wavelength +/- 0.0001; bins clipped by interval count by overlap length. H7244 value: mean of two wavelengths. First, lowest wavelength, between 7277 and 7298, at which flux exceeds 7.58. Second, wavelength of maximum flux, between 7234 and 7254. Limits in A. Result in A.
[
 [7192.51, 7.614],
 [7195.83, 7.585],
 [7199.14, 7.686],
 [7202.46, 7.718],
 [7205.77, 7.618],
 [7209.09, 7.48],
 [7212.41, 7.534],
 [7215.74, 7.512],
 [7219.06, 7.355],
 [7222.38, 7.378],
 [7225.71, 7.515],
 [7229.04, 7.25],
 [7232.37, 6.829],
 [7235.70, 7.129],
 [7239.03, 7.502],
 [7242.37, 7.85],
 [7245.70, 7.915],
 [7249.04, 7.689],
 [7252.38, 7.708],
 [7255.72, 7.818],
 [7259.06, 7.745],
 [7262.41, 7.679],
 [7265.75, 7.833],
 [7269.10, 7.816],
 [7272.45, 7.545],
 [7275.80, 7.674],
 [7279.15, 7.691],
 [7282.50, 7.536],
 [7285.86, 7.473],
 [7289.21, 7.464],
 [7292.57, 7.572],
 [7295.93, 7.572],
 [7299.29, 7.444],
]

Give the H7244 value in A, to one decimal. 7262.4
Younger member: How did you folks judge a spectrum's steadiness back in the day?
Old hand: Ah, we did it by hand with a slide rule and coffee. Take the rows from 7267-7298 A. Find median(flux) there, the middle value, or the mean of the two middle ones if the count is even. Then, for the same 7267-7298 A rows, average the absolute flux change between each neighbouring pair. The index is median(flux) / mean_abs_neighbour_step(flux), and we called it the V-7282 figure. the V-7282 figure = 81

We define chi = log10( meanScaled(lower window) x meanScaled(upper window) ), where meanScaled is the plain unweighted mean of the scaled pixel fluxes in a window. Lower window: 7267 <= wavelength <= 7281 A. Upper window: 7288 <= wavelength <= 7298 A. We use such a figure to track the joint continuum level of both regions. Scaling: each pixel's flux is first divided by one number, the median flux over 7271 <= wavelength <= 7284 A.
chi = 0.000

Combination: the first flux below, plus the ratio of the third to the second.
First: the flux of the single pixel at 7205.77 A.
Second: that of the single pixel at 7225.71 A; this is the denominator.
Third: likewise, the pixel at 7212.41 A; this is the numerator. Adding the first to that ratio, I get 8.62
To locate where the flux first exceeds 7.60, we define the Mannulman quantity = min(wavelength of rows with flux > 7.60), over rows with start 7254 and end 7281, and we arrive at 7255.72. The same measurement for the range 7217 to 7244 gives 7242.37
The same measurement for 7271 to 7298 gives 7275.80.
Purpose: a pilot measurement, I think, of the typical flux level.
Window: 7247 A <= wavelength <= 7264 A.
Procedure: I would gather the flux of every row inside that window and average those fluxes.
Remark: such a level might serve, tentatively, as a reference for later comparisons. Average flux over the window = 7.73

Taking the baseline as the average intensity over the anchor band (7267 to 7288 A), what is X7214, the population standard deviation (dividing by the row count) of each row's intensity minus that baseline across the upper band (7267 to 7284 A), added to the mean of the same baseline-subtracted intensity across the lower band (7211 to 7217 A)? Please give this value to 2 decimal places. 0.00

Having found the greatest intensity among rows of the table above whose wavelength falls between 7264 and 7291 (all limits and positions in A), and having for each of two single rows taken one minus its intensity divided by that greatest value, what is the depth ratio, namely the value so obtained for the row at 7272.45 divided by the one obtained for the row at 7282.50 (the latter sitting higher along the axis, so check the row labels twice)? 1.0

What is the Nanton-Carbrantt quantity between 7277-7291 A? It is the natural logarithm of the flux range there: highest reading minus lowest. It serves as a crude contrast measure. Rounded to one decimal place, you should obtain -1.5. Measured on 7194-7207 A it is -2.0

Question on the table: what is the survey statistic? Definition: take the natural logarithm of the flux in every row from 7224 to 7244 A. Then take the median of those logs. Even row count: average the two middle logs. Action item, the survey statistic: 2.00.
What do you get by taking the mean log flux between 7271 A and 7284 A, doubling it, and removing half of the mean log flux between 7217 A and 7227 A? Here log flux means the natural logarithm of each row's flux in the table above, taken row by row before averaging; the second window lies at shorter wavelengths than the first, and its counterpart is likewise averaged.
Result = 3.06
